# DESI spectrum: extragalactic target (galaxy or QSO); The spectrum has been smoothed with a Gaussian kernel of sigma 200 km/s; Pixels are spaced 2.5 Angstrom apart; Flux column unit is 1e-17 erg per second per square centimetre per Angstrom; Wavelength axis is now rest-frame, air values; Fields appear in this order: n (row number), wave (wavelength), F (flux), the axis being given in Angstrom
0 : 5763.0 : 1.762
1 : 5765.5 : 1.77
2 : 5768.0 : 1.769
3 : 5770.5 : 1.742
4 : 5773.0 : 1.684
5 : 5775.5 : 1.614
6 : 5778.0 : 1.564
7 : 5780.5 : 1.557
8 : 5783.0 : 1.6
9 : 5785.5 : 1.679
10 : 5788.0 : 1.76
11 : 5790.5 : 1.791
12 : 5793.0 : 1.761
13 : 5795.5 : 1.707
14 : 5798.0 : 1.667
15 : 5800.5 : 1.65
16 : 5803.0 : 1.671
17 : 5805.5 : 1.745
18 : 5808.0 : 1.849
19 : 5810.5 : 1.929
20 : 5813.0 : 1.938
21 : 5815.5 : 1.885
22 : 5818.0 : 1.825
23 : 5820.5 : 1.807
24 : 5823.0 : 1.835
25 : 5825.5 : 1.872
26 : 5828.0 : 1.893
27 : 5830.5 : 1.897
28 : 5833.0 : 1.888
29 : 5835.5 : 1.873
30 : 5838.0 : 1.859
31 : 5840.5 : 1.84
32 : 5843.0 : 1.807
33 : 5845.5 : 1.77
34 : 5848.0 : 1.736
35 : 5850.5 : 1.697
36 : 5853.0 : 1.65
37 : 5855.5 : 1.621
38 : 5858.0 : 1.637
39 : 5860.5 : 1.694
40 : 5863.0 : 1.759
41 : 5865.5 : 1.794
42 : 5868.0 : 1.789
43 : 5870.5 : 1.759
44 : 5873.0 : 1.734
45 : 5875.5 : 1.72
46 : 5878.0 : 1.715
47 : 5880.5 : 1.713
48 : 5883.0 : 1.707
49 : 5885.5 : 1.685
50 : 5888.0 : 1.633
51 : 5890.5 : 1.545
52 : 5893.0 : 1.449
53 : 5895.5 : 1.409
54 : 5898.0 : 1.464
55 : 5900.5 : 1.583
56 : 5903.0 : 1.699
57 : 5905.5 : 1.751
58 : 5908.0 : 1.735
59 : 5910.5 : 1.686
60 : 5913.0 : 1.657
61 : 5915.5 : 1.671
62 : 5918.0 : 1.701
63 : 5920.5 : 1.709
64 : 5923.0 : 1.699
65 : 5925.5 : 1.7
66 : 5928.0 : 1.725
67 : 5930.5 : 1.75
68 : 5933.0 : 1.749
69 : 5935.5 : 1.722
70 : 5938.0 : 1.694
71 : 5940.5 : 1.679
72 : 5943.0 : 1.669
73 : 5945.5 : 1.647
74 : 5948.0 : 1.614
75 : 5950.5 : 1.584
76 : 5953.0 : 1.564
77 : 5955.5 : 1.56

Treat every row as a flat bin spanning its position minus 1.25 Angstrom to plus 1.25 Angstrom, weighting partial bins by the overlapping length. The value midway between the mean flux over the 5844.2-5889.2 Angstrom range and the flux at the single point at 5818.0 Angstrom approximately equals 1.77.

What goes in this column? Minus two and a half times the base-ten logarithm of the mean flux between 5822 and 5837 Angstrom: -0.68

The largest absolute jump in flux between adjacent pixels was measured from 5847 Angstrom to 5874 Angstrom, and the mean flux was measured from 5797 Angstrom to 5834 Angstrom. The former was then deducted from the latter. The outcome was 1.76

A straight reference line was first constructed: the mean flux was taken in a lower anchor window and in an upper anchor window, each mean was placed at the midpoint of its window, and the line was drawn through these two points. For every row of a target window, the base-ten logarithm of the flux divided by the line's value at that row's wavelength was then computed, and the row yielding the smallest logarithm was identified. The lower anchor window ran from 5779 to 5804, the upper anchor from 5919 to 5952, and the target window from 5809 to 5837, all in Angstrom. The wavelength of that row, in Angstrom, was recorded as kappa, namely 5820.5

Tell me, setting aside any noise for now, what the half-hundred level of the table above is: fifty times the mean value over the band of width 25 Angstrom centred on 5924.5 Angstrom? 85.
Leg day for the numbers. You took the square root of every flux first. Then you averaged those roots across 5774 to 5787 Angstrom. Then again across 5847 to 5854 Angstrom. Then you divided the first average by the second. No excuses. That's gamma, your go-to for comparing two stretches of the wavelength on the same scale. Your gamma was 0.97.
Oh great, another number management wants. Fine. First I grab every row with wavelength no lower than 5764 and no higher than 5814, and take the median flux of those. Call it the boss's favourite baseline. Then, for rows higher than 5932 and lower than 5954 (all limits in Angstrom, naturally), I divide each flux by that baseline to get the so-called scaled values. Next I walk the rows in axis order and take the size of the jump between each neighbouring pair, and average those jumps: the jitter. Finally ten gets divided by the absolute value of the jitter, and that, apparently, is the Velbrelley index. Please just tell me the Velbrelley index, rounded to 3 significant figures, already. 746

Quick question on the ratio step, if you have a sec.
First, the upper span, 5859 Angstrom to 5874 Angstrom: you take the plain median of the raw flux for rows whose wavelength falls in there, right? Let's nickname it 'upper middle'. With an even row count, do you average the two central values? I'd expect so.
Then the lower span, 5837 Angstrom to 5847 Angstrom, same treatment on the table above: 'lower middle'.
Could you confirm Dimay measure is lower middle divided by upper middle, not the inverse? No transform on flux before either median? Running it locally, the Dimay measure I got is 1.04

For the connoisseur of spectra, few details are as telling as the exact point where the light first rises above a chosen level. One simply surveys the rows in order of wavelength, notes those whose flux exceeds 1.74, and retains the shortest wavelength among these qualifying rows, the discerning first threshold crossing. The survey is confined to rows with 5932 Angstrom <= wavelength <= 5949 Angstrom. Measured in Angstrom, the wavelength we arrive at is 5933.0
